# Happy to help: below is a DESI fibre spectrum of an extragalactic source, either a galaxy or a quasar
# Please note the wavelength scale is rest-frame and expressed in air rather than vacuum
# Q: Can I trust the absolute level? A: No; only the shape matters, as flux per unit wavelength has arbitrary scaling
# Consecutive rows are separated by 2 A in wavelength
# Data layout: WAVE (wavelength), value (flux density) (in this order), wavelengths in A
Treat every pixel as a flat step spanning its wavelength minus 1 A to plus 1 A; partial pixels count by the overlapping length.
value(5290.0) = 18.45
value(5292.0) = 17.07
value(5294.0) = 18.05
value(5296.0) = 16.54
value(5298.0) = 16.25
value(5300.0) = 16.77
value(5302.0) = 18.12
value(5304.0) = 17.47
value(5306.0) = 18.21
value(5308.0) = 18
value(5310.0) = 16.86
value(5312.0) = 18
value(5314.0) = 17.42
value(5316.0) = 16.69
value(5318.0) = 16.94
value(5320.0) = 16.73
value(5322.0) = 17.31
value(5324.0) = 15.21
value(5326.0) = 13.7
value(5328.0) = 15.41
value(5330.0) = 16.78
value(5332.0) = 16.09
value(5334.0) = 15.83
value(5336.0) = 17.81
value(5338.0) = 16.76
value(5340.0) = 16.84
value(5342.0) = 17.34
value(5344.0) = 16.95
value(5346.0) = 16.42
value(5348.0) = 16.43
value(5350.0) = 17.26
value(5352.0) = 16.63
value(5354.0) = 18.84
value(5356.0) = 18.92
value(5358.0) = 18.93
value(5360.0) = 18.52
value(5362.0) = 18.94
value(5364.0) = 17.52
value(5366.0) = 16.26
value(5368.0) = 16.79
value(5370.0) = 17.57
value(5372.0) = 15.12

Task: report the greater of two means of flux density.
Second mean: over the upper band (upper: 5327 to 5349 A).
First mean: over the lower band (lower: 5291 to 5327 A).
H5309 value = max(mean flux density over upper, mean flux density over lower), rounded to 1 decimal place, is 17.0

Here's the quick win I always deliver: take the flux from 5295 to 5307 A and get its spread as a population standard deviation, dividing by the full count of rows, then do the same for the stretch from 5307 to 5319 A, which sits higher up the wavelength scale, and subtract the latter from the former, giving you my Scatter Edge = 0.2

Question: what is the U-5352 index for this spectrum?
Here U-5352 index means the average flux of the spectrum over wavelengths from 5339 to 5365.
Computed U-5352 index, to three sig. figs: 17.7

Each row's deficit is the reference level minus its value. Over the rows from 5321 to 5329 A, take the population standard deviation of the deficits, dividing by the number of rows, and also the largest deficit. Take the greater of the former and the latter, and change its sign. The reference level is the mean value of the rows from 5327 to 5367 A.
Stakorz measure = -3.5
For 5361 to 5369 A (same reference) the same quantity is -1.0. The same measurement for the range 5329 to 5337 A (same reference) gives -1.4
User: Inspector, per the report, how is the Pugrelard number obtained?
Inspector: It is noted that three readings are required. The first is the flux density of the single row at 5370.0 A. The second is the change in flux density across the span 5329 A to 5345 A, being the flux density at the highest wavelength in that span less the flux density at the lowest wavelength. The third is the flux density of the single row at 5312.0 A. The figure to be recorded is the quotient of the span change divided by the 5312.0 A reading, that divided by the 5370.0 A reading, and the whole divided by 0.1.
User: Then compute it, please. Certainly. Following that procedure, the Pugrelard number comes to 0.01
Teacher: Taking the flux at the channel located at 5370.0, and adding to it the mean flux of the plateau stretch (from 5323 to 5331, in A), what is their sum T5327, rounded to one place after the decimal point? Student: 32.8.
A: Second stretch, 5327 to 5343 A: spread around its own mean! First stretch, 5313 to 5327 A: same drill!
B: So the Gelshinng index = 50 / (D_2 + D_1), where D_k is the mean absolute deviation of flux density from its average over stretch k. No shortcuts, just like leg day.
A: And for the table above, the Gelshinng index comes 30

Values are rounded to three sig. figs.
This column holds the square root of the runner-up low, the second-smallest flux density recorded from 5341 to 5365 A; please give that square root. 4.05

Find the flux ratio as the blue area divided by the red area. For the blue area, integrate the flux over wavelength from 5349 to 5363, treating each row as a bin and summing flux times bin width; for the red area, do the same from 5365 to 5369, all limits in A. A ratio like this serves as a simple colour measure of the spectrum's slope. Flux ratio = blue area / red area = 3.9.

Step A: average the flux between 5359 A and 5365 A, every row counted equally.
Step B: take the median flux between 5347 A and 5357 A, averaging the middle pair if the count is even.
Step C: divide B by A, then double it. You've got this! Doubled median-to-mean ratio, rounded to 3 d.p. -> 1.884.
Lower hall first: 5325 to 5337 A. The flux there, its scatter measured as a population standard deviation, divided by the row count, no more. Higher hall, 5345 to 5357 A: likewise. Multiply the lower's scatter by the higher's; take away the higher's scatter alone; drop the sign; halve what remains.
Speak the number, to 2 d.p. 0.14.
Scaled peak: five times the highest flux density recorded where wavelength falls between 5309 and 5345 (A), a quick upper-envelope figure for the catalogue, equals 90.0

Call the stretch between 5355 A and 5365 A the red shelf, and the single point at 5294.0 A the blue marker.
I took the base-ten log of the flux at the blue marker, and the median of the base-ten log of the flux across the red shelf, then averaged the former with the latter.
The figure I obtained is 1.27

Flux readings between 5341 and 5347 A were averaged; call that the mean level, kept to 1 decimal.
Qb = 16.9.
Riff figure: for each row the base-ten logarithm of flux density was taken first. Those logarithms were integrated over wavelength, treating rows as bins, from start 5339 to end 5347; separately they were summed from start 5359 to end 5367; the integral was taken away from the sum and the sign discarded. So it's 4.82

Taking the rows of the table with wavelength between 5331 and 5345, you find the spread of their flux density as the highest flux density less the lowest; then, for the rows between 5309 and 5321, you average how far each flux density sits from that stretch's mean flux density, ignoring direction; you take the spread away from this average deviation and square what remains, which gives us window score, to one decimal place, 2.5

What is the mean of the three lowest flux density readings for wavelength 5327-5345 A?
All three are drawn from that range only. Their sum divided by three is 15.8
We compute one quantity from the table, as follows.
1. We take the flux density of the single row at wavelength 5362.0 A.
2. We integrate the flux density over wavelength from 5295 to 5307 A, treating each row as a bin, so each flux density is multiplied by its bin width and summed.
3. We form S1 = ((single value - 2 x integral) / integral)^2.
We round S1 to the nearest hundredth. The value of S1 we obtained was 3.64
